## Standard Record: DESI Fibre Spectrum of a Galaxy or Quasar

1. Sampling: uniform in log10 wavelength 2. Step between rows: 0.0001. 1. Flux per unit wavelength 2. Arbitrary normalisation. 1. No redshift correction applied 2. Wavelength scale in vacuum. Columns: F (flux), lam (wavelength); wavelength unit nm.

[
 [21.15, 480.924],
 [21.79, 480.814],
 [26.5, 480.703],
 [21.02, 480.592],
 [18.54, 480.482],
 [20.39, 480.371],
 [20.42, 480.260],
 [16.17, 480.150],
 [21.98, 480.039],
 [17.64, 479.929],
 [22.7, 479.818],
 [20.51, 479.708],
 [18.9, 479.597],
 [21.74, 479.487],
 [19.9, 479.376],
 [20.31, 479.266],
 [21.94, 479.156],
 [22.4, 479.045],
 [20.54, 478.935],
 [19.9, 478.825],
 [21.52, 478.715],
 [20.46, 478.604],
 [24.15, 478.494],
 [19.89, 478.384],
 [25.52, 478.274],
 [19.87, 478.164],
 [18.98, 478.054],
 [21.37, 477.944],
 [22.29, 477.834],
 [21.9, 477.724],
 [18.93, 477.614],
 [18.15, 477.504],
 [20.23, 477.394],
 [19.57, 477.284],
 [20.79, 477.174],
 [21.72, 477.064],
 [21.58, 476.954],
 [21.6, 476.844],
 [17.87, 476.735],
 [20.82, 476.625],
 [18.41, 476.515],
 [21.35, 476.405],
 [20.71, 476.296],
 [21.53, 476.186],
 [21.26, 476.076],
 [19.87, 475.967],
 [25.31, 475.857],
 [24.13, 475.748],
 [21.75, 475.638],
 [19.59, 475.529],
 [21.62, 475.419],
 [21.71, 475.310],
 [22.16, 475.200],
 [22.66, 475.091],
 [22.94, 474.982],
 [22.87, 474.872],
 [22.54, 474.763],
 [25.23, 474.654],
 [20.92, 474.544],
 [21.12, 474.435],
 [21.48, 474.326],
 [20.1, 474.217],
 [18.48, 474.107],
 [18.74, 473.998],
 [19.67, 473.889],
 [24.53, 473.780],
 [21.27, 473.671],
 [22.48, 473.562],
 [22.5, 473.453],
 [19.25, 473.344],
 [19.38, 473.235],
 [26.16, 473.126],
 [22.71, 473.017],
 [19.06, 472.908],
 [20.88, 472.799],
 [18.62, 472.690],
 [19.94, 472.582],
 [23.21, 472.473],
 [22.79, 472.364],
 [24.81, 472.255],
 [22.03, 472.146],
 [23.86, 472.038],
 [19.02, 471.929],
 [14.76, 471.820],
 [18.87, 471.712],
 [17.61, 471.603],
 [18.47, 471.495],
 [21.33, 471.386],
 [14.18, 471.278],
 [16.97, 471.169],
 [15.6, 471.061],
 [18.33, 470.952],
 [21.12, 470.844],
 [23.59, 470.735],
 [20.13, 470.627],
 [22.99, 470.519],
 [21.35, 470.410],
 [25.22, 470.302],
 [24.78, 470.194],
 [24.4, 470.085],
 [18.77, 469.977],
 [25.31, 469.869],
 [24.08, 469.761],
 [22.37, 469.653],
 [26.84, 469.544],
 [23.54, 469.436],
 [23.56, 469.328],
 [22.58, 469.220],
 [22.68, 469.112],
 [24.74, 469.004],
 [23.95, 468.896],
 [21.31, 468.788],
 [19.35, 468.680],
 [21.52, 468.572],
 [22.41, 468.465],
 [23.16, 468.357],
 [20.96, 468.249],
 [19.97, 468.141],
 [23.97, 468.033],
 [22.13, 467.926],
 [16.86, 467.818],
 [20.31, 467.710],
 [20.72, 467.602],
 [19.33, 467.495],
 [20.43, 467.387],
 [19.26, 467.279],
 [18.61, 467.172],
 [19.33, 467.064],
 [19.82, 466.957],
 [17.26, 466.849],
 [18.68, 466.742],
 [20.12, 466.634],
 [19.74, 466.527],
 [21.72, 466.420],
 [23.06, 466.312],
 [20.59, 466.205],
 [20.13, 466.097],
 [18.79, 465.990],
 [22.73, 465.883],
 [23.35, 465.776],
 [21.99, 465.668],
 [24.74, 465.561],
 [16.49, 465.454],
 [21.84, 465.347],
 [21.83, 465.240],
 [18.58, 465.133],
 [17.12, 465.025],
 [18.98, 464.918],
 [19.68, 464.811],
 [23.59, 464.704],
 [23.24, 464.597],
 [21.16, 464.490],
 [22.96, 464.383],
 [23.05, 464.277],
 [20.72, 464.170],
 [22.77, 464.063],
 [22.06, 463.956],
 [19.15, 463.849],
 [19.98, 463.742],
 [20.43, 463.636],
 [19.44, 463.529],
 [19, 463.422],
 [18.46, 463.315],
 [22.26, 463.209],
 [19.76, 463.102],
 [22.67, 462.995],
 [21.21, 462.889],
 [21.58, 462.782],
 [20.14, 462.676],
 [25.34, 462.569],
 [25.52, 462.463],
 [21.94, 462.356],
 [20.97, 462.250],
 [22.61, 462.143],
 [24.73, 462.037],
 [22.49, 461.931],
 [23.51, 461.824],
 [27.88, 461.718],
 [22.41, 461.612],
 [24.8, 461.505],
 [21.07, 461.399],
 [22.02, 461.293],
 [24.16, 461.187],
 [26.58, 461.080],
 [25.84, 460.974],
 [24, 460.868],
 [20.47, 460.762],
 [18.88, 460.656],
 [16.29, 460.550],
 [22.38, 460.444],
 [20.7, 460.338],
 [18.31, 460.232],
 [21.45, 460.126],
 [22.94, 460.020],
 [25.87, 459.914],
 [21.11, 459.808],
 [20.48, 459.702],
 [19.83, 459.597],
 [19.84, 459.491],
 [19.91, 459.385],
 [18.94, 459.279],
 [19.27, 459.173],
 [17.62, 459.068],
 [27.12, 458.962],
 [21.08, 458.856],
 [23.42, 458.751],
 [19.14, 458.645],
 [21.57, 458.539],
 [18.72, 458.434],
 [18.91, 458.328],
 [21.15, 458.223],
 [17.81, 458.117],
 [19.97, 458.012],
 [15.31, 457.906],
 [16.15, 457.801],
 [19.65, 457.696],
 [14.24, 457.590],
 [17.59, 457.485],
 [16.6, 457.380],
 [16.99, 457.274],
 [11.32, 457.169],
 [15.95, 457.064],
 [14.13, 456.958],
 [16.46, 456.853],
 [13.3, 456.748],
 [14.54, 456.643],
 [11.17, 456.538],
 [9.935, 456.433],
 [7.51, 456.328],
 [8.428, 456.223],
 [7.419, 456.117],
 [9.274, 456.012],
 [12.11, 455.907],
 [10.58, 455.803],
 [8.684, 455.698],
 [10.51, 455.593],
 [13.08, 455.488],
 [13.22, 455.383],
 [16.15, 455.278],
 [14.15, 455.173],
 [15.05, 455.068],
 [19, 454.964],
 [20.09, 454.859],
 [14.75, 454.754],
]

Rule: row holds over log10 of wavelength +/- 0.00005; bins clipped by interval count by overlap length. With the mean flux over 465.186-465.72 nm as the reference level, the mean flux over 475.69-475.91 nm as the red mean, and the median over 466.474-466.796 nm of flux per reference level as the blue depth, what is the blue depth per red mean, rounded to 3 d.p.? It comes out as 0.037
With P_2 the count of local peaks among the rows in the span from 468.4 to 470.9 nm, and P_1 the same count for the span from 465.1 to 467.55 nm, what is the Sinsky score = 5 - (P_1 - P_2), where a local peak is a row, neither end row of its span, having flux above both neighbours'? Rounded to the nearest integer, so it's 5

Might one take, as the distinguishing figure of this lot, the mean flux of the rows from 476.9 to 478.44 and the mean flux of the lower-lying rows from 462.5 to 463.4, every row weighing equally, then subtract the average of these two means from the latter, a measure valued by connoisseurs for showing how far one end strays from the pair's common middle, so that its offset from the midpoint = 0.3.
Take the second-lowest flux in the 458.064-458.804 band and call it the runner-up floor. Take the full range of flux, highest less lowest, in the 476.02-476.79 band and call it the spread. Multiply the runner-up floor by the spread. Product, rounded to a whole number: 69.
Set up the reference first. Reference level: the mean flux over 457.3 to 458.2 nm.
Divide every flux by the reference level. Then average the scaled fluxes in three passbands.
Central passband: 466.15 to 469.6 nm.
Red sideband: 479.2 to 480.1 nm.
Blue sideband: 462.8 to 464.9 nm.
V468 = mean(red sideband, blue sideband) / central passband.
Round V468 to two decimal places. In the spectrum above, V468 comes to 0.98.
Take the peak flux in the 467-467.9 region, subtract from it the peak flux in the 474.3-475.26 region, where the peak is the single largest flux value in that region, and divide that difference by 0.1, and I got -45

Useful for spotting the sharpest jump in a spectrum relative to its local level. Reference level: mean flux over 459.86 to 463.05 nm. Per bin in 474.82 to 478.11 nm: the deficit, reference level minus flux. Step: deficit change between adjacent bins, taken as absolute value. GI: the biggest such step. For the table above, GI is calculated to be 5.4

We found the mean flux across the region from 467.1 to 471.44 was 21.5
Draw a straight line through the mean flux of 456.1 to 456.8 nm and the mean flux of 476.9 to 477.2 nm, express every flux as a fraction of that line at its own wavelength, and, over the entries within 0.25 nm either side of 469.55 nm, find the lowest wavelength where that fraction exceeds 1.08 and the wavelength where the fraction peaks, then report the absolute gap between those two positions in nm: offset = 0.22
